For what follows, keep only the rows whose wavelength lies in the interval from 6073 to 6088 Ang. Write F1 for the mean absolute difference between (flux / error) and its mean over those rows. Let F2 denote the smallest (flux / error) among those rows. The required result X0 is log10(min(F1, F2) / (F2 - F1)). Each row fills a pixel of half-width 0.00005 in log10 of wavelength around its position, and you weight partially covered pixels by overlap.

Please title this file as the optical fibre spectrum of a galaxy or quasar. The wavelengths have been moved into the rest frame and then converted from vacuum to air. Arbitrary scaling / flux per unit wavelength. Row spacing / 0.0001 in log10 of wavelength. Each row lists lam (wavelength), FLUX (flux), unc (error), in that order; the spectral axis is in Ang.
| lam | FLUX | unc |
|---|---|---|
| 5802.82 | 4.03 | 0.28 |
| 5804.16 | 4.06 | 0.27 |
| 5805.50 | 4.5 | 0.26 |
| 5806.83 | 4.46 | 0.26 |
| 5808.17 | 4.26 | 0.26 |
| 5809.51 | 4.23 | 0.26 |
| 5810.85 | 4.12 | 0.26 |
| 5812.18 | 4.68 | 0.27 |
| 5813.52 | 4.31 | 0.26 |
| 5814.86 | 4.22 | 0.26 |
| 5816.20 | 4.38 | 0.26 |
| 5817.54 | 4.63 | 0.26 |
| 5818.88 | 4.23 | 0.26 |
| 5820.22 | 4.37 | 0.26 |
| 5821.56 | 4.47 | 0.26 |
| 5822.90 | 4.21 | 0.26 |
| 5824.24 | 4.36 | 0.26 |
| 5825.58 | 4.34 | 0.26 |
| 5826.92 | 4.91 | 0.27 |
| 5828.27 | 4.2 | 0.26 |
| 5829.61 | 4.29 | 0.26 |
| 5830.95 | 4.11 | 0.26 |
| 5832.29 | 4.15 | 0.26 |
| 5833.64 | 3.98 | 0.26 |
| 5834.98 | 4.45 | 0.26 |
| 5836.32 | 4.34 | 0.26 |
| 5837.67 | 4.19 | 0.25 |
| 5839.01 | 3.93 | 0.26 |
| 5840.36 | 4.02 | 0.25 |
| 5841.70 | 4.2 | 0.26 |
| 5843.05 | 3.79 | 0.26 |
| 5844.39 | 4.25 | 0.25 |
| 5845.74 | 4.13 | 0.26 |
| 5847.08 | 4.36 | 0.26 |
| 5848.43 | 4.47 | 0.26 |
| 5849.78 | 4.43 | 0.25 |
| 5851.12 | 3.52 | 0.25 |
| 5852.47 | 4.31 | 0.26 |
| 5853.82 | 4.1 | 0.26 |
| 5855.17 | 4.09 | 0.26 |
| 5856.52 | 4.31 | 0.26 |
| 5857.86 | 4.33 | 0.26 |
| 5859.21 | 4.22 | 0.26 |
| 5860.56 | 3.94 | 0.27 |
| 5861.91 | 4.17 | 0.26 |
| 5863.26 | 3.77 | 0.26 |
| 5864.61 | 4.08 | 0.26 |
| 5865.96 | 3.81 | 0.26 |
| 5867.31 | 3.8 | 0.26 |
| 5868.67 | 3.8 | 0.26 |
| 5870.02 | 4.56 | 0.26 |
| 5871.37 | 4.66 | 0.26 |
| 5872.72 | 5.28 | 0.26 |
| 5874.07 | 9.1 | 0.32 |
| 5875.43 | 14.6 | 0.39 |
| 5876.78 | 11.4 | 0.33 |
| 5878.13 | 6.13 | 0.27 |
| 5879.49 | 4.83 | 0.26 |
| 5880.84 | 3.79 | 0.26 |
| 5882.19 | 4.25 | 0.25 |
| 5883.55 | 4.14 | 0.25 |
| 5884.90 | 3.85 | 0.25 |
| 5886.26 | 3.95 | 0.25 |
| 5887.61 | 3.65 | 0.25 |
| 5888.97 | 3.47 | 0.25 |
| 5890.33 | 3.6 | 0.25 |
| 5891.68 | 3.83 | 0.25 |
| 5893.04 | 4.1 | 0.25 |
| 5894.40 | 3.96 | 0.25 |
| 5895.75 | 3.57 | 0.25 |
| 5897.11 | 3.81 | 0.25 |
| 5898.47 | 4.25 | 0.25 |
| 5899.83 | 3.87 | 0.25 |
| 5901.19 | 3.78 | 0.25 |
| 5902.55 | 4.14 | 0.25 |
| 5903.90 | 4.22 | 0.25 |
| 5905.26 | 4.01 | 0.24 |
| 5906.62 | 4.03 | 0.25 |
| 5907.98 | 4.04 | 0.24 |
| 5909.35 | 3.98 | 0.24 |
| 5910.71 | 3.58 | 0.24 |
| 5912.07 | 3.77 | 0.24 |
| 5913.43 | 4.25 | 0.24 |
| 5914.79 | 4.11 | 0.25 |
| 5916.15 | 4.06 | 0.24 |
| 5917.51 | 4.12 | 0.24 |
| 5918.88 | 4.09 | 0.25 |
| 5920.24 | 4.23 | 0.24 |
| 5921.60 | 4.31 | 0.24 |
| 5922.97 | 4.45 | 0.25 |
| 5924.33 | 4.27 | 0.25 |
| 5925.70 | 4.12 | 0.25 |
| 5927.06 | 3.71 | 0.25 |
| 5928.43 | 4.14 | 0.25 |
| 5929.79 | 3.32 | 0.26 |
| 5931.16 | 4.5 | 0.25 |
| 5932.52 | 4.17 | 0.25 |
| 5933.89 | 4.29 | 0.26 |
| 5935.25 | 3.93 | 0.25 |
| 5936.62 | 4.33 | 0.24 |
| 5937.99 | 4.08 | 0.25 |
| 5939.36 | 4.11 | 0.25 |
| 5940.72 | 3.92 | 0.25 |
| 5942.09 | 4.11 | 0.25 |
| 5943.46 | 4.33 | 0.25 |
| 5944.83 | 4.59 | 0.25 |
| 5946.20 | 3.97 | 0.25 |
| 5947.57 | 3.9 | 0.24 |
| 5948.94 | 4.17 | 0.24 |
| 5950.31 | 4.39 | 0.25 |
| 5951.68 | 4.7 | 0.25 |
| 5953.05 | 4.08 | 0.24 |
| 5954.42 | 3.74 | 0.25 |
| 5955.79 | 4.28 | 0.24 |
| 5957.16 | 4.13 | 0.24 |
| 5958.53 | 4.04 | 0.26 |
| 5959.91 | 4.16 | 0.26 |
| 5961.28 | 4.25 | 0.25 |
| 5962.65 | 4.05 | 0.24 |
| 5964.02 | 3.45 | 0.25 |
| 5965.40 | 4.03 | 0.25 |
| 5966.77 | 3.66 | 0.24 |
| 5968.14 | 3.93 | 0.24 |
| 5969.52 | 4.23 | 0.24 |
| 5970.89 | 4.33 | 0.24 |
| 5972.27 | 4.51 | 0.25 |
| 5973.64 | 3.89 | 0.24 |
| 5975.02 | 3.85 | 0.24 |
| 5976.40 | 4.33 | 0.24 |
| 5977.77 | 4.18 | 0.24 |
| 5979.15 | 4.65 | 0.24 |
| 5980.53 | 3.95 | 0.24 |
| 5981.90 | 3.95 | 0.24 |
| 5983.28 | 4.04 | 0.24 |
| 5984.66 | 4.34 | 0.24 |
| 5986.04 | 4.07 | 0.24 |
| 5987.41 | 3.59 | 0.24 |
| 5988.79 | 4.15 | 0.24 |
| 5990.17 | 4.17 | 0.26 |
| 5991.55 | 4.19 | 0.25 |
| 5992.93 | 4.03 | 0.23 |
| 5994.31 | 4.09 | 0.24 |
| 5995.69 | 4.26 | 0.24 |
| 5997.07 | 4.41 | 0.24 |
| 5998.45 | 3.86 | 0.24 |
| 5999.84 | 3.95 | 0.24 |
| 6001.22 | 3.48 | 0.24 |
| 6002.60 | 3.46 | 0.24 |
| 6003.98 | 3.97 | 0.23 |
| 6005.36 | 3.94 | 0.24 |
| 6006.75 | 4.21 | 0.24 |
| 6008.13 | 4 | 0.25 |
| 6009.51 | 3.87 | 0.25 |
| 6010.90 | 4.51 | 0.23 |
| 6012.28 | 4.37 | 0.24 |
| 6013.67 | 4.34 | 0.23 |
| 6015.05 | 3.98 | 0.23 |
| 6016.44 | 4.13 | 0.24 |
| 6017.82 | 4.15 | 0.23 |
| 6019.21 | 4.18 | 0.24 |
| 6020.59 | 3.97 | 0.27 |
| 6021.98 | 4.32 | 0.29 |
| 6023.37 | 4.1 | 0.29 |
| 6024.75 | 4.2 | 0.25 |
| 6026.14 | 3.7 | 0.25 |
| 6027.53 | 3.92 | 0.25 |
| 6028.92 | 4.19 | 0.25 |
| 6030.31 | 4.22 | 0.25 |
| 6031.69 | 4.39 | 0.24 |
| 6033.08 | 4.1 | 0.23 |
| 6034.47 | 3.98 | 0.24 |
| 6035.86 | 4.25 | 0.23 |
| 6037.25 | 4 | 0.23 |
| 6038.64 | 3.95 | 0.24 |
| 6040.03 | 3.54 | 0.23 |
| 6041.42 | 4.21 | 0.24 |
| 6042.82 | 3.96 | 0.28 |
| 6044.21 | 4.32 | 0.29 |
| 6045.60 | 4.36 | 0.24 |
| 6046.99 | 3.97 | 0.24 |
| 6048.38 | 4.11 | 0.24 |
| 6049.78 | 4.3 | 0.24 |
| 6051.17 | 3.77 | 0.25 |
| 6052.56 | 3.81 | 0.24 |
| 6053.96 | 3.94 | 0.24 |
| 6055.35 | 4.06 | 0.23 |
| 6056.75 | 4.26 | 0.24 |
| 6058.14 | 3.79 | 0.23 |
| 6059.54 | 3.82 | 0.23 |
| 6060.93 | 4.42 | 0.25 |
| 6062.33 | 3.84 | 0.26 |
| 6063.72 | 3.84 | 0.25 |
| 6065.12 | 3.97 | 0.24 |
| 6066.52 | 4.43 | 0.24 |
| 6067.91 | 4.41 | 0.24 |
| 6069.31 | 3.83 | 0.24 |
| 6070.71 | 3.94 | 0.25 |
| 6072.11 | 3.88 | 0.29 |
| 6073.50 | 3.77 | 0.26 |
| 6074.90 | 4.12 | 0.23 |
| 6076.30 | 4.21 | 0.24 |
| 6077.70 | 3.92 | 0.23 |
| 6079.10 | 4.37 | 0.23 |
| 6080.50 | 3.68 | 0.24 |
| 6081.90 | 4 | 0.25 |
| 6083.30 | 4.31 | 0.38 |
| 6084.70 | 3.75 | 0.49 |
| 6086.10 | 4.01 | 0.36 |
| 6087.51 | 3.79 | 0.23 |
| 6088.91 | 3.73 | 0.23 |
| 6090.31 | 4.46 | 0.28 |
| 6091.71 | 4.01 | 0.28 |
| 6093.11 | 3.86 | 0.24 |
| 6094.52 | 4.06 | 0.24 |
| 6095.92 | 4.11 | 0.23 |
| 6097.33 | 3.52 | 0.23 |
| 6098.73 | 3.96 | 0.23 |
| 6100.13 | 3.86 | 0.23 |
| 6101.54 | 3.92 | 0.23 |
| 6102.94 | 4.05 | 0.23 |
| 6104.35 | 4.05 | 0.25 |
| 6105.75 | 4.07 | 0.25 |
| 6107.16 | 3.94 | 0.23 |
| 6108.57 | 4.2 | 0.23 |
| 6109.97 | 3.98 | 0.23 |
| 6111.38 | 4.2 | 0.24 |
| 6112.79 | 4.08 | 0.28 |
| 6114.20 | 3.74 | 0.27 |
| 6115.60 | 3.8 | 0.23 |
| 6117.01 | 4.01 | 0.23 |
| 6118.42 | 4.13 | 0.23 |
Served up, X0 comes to -0.26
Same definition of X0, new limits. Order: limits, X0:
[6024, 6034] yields -1.22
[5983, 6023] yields -1.10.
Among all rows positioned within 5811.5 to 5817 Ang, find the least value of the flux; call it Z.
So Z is 4.22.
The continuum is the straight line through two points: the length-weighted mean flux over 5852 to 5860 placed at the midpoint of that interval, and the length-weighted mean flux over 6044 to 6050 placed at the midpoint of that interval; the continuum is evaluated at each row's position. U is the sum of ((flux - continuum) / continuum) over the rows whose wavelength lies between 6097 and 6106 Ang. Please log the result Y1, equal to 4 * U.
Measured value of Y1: -1.8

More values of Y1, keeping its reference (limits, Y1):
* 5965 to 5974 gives -0.8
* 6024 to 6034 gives -0.6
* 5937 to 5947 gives -0.3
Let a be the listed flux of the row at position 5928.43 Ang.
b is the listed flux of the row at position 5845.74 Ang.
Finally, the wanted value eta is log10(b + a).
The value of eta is 0.918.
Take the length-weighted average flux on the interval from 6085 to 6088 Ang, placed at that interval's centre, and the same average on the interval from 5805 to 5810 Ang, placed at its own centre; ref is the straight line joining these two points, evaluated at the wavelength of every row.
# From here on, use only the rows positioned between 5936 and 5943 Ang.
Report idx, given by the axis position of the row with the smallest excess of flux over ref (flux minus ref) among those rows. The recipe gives 5940.72 Ang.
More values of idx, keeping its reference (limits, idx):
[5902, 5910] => 5909.35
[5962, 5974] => 5964.02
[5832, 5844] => 5843.05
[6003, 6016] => 6009.51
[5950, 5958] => 5954.42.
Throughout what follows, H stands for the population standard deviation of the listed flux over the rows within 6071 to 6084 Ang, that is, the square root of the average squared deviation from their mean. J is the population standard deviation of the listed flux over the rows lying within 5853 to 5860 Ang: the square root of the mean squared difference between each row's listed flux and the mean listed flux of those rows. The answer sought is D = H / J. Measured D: 2.2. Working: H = 0.23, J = 0.10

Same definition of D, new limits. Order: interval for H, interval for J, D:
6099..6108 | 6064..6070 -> 0.3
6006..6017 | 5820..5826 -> 2.5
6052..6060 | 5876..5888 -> 0.1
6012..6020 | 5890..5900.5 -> 0.6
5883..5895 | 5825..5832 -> 0.8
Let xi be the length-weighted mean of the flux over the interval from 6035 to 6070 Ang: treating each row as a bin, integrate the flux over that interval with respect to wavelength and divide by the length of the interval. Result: 4.05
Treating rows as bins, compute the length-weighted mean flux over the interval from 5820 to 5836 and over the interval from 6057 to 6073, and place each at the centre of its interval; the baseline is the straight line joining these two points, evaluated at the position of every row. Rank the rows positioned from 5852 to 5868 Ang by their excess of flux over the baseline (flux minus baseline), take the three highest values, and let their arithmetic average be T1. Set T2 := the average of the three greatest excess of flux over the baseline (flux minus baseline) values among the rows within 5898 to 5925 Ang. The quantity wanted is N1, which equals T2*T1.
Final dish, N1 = 0.00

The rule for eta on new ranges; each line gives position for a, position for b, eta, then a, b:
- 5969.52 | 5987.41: 0.893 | 4.23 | 3.59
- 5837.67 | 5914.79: 0.919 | 4.19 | 4.11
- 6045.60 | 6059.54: 0.913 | 4.36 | 3.82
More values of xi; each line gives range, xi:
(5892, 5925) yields 4.04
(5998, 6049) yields 4.06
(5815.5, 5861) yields 4.24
